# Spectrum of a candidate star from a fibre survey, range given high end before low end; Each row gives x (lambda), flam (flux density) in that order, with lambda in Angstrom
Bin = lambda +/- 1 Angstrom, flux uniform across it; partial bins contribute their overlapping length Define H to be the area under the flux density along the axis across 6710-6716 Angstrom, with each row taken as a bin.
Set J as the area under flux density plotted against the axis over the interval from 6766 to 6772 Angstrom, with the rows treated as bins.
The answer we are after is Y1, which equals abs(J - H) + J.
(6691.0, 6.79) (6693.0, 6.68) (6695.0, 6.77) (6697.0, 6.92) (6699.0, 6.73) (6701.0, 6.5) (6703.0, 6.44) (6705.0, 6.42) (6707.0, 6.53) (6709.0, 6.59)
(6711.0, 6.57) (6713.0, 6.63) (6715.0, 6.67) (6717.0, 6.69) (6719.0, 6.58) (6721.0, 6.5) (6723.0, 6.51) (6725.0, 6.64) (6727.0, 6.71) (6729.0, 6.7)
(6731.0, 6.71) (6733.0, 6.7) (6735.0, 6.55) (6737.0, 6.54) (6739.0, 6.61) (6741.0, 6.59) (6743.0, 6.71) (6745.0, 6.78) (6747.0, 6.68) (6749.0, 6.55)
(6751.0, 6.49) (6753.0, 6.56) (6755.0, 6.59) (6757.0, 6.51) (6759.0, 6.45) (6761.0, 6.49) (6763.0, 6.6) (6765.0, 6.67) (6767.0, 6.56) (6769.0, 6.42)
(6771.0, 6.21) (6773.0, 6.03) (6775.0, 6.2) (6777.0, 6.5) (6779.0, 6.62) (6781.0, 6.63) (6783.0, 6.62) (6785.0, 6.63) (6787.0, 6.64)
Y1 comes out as 39.7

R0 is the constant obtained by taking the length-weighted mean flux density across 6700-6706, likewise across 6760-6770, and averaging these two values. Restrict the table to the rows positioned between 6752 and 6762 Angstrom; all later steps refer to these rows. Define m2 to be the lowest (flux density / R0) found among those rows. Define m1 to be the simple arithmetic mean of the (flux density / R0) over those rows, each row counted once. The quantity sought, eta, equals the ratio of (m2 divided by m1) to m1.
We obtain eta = 0.986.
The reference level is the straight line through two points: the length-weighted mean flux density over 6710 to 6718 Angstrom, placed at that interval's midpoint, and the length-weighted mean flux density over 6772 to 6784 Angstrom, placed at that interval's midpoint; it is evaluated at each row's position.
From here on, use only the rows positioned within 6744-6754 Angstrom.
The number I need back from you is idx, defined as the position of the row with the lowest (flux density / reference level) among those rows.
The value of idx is 6751.0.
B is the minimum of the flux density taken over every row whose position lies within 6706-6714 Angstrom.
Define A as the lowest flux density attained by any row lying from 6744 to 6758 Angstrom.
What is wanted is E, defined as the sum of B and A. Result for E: 13.0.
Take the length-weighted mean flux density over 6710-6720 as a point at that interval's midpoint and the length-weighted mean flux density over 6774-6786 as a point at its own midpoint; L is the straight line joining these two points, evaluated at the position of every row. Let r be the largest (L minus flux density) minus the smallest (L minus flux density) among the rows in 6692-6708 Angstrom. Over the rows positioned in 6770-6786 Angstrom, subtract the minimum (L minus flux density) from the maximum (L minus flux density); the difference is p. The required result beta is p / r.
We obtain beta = 1.3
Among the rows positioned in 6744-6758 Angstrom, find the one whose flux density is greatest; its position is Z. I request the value 6745.0 Angstrom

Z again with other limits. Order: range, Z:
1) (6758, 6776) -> 6765.0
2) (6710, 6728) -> 6727.0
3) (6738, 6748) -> 6745.0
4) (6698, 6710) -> 6699.0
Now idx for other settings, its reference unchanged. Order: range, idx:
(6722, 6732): 6723.0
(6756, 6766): 6759.0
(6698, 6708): 6705.0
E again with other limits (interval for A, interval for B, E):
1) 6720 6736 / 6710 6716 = 13.1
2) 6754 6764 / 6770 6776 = 12.5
